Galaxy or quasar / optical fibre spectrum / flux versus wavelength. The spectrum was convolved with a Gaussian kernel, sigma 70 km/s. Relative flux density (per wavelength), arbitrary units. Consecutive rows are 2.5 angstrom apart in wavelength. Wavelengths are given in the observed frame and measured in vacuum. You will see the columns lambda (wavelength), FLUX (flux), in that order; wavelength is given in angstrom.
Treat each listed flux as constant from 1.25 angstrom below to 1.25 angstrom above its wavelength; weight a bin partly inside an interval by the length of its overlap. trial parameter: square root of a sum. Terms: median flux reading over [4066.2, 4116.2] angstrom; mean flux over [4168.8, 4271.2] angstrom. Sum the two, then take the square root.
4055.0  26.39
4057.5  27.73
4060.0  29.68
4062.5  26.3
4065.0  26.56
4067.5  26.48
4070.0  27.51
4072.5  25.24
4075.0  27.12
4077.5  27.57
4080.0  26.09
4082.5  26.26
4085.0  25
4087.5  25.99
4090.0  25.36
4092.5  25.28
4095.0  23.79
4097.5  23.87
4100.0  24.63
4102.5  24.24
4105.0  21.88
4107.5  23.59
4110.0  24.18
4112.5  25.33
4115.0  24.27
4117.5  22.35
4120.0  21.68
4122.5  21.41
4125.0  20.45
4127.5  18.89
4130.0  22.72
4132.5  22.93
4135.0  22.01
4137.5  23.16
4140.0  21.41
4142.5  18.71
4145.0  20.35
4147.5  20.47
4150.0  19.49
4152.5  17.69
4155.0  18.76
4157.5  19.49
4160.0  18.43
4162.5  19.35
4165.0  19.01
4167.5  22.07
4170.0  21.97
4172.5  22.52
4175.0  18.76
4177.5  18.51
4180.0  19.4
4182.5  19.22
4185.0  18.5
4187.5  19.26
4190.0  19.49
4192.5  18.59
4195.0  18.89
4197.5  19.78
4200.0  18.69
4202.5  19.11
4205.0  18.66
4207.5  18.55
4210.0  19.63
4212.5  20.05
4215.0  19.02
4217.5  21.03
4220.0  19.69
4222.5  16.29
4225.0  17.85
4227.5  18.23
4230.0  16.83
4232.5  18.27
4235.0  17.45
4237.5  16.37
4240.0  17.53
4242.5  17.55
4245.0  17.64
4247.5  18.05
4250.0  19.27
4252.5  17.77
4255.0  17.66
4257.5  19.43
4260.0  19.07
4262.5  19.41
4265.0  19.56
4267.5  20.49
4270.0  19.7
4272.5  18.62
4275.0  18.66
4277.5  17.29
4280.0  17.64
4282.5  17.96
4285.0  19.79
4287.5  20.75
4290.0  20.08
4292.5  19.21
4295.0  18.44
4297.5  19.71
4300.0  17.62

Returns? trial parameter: 6.6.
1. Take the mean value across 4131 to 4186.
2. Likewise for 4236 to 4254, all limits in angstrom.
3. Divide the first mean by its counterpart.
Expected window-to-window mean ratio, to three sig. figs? 1.13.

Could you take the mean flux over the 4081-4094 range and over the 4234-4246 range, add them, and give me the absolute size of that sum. 42.9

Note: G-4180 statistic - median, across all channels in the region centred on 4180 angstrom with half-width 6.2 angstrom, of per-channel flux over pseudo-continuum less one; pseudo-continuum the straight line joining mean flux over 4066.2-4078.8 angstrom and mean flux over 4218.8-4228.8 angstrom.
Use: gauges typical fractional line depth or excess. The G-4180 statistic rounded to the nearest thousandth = -0.087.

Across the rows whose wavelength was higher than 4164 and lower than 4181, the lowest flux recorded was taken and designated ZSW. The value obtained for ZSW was 18.51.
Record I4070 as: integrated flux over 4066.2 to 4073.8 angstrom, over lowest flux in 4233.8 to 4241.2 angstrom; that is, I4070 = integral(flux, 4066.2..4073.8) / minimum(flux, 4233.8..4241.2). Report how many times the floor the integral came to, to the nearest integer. 12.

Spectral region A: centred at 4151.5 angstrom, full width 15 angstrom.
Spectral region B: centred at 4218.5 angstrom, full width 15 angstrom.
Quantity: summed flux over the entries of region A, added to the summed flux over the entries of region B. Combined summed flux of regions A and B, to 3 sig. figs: 230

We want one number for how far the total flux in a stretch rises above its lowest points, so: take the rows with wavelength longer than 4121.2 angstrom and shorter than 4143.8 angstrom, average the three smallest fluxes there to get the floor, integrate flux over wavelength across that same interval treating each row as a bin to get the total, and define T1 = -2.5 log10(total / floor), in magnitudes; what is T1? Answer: -3.5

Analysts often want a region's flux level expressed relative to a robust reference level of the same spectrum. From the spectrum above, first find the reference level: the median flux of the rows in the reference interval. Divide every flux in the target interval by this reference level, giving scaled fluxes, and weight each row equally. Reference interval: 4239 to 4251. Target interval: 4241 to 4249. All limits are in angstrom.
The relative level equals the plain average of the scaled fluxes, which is 1.01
